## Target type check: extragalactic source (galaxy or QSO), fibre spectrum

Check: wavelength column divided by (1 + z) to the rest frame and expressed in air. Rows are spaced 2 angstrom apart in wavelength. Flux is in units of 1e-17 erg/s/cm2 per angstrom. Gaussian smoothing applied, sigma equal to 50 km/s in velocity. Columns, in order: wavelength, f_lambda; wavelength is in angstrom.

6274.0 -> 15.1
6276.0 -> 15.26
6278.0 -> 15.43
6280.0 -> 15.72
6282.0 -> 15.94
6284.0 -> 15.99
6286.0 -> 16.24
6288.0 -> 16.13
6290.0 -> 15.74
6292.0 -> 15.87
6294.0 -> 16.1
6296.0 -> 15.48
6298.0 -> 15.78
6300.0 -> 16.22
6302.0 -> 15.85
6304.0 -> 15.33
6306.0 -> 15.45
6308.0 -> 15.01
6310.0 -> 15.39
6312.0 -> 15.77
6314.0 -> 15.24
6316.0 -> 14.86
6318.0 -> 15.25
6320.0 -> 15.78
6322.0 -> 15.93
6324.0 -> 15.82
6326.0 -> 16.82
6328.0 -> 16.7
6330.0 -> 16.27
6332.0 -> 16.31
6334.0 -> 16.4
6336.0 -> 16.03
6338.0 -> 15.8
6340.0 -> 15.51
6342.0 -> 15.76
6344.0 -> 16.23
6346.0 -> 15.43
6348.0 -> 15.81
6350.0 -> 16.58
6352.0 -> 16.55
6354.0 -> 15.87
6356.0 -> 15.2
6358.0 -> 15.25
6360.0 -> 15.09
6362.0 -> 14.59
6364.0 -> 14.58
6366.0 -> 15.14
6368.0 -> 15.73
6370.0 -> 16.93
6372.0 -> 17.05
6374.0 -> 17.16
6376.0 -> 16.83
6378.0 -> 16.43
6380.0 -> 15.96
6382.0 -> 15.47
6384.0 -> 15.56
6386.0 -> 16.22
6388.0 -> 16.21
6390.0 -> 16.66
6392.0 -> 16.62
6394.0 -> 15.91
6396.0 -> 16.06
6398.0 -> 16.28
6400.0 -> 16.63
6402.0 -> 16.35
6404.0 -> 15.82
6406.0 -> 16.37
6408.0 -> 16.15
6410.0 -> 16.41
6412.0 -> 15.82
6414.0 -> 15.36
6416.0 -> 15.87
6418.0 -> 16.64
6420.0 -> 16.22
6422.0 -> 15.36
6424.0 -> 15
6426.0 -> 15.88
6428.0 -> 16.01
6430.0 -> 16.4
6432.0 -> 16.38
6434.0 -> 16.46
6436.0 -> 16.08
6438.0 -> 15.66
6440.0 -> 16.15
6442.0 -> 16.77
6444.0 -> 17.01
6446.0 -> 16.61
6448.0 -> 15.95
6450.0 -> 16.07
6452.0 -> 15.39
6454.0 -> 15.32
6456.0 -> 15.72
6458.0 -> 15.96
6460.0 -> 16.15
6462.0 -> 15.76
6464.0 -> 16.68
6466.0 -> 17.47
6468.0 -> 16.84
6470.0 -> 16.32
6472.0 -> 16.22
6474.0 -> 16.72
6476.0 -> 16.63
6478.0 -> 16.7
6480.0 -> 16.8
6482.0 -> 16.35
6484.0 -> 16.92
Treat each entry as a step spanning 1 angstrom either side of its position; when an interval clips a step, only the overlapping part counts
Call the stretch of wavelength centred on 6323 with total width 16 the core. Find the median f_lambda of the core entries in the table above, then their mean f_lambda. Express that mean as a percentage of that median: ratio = 100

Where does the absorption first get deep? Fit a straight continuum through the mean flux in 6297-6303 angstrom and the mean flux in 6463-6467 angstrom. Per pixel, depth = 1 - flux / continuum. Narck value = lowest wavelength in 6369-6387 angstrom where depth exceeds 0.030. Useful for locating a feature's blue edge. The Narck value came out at 6380.0 angstrom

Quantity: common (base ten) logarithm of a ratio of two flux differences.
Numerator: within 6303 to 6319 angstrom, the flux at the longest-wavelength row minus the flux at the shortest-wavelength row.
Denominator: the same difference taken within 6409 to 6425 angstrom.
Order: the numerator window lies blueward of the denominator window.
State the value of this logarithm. -1.2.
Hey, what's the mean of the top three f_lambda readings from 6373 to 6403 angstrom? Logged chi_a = 16.9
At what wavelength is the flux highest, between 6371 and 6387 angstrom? 6374.0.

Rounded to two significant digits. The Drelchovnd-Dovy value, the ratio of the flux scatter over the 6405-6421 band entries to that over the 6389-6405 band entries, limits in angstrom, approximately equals 1.2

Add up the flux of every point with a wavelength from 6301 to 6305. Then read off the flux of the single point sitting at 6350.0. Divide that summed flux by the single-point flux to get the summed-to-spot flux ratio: 1.88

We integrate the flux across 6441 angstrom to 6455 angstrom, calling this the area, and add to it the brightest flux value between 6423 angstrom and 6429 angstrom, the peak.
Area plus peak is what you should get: 242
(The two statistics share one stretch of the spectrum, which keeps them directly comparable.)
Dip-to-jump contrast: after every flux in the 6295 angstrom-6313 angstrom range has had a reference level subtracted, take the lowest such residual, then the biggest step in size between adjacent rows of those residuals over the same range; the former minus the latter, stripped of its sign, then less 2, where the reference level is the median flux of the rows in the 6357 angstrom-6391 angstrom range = -0.53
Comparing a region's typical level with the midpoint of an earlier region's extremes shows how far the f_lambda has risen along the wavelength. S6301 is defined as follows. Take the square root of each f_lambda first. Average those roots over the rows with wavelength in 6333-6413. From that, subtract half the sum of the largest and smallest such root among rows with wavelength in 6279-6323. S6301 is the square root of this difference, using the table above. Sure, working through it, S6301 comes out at 0.241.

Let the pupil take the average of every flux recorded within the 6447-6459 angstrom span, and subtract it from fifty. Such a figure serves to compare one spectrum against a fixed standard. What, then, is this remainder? 34.3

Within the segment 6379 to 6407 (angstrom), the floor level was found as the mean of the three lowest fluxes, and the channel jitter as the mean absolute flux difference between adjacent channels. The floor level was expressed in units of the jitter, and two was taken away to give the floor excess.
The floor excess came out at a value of 42.8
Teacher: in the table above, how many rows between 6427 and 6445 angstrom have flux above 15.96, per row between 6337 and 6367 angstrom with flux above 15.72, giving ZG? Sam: 1.1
